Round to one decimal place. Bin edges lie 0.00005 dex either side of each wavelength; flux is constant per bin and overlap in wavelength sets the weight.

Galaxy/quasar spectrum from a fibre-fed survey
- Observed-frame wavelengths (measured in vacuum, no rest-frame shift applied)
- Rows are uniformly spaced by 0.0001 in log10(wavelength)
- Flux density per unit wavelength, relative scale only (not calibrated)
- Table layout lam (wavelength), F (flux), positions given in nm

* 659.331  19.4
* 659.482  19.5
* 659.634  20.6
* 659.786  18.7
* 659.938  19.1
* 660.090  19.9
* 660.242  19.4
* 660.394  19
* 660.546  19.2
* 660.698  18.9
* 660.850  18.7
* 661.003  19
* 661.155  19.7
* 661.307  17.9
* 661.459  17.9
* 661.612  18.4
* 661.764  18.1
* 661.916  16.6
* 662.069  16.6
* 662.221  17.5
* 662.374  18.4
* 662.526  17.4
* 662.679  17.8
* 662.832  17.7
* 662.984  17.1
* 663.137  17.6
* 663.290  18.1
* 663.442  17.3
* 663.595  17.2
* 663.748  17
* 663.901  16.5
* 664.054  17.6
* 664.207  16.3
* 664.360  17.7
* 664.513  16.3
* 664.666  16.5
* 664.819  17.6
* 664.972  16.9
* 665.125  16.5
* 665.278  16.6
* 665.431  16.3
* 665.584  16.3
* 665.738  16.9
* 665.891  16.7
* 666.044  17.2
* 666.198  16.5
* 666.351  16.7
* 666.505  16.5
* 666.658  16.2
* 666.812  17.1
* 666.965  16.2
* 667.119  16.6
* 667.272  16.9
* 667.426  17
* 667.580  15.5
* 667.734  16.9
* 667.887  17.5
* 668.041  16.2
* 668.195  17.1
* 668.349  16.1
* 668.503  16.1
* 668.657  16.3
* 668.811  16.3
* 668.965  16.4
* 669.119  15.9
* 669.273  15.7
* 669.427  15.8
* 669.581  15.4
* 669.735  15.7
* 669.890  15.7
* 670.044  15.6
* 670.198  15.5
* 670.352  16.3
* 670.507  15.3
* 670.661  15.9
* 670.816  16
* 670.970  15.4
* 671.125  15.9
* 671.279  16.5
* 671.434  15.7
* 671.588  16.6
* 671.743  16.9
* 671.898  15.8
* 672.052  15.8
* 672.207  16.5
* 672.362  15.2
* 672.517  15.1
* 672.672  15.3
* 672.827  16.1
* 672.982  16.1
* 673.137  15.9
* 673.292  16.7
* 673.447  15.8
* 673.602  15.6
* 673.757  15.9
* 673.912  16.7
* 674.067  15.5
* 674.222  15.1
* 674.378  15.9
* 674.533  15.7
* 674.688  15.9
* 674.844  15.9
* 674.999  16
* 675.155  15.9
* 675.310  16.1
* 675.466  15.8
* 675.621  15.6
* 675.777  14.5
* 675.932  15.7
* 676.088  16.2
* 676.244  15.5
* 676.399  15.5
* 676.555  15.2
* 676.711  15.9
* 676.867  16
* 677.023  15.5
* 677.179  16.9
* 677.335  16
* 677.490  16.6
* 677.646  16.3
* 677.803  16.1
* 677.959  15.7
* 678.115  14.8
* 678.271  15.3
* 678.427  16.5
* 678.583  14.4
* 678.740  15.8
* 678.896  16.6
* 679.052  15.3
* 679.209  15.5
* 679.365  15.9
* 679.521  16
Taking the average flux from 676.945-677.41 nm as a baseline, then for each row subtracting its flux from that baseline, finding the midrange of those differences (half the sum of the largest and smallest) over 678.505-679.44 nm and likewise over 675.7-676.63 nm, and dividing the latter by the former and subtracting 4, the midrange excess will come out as -2.8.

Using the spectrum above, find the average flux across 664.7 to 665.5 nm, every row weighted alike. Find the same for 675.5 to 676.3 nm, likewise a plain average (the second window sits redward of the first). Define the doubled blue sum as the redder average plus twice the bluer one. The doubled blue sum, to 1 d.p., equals 49.1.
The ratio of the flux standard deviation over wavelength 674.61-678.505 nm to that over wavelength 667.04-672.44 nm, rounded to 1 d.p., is 0.9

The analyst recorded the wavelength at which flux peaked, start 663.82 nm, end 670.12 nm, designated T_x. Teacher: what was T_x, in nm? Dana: 664.360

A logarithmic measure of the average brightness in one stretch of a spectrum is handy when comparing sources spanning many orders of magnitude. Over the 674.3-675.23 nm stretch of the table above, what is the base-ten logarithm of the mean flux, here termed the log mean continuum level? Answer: 1.20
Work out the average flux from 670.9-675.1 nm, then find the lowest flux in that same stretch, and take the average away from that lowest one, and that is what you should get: -0.8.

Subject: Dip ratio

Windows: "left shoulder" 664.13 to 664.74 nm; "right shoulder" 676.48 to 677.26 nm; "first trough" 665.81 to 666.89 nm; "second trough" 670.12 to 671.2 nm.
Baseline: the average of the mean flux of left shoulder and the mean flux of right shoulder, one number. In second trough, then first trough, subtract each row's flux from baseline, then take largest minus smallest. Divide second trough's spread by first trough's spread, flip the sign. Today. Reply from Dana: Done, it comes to -1.00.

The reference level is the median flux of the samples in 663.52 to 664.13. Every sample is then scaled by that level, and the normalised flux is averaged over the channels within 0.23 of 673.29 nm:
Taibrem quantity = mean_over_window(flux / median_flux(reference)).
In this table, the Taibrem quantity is 0.94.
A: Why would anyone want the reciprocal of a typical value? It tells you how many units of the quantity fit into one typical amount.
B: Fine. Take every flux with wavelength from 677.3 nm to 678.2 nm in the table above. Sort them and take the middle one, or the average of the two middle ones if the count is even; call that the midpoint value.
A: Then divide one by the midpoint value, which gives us 0.0623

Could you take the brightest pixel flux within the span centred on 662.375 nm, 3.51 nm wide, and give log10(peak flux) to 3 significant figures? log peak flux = 1.29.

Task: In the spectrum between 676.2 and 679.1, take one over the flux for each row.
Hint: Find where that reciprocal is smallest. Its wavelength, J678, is 677.179 nm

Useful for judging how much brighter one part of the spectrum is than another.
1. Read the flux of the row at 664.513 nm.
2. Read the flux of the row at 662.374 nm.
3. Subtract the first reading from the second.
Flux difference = 2.1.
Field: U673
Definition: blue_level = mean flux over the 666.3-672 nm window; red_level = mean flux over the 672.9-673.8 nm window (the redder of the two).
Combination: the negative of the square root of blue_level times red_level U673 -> -16.1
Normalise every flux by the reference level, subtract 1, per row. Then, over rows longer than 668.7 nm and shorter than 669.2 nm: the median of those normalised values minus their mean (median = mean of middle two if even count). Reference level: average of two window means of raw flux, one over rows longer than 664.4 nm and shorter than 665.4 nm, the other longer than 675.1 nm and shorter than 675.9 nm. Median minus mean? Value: 0.006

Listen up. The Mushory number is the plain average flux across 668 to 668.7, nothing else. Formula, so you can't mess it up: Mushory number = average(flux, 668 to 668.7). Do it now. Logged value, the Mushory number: 16.4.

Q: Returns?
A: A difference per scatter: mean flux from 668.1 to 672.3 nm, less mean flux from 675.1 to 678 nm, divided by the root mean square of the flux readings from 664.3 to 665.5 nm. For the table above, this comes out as 0.01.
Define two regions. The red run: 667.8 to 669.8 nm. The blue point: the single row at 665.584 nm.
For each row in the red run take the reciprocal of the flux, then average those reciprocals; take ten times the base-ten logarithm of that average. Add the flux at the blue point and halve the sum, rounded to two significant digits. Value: 2.1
